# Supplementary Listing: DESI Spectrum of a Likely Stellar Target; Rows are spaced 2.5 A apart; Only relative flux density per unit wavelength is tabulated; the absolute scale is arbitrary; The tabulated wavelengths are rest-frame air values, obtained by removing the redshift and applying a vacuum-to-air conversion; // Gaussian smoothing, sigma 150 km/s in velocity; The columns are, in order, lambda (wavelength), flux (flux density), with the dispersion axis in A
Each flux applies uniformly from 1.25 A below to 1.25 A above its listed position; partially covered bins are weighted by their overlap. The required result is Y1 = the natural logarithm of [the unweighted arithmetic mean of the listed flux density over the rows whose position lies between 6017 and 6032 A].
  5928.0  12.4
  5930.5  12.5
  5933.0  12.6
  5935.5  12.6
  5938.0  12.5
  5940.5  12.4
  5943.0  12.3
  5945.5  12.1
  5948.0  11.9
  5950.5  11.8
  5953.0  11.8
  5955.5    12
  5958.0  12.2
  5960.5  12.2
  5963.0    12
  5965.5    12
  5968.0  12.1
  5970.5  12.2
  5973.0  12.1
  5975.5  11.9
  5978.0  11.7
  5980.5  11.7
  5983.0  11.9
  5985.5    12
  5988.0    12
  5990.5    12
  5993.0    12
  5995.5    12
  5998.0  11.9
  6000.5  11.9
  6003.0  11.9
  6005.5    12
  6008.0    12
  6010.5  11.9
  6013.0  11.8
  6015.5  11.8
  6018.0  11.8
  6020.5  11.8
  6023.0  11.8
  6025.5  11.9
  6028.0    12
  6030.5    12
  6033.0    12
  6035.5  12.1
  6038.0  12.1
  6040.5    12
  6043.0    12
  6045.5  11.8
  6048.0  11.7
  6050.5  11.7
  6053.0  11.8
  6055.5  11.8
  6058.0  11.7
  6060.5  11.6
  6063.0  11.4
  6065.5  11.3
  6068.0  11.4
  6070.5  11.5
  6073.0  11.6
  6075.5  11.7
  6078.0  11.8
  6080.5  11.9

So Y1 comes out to 2.475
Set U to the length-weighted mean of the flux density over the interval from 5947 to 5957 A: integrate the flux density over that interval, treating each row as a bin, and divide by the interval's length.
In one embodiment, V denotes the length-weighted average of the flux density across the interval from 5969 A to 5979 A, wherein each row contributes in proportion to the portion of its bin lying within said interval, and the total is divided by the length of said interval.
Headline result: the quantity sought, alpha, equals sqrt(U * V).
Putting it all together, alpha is 11.9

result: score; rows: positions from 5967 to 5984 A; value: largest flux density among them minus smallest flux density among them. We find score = 0.50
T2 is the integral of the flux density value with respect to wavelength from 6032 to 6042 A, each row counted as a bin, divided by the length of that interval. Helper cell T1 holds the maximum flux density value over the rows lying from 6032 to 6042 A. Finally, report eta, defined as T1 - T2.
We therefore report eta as 0.05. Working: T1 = 12.1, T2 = 12.05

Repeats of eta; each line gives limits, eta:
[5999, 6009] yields 0.05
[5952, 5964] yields 0.15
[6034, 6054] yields 0.20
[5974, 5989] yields 0.13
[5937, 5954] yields 0.39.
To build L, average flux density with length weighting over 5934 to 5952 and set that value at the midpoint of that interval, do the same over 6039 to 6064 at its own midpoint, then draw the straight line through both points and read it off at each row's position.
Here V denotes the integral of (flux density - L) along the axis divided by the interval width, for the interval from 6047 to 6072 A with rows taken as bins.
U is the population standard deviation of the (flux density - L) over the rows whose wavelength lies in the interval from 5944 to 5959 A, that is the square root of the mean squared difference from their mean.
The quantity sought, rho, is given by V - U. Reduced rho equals -0.29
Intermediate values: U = 0.15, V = -0.133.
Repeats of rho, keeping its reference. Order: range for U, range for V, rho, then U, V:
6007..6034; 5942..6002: -0.22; 0.11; -0.116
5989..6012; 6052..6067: -0.18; 0.05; -0.129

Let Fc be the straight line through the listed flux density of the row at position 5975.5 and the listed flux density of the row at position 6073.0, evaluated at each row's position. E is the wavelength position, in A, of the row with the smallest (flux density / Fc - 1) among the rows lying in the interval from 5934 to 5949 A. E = 5948.0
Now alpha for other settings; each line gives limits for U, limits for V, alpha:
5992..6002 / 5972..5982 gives 11.9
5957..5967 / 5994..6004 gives 12.0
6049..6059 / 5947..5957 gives 11.8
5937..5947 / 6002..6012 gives 12.1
